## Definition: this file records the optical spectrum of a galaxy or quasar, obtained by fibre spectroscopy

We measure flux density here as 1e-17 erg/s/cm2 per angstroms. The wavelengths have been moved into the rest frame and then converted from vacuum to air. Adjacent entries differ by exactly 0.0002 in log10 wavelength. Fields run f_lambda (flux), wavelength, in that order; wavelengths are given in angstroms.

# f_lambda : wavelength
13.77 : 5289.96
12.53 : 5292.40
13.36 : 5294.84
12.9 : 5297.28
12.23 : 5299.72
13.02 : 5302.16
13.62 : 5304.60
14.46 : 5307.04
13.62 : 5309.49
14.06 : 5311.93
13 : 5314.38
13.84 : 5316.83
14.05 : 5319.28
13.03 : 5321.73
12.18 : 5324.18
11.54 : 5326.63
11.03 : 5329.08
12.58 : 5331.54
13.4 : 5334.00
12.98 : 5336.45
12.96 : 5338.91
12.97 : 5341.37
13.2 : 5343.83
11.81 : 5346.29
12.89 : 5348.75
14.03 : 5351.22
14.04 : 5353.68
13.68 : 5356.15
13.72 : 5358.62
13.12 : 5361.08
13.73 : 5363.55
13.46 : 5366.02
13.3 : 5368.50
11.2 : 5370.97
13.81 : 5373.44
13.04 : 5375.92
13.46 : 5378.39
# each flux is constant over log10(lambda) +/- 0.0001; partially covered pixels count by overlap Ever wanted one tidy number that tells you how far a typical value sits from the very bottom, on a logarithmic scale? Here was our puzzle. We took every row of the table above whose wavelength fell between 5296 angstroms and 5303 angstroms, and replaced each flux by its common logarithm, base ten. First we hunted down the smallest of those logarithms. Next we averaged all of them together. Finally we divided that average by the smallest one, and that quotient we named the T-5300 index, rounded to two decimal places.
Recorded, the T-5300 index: 1.02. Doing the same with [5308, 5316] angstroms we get 1.02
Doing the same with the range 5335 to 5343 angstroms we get 1.00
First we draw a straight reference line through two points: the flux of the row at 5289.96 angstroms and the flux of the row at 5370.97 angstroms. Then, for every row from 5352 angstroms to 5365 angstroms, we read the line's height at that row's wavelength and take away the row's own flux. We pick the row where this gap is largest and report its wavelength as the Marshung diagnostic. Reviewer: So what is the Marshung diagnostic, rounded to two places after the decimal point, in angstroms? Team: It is 5361.08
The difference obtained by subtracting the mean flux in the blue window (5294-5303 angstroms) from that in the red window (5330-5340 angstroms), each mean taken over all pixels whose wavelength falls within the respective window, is 0.1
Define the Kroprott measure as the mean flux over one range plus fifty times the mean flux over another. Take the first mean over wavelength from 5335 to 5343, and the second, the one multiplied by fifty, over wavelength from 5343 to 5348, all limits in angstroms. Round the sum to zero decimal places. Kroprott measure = 638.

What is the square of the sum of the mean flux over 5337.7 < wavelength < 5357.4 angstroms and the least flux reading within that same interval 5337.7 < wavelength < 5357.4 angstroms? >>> 625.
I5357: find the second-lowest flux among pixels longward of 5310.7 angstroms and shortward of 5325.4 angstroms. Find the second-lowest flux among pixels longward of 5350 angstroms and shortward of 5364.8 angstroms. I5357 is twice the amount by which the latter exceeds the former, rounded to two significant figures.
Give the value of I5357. 1.4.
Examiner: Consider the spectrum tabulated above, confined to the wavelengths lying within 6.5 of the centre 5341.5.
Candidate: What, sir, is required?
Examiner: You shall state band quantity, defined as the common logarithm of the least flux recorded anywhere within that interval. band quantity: 1.072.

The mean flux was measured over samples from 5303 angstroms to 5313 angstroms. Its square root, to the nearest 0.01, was 3.73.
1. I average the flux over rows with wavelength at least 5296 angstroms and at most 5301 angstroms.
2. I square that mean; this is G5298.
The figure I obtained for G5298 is 158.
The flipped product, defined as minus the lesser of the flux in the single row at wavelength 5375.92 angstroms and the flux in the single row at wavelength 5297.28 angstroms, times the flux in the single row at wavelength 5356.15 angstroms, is -176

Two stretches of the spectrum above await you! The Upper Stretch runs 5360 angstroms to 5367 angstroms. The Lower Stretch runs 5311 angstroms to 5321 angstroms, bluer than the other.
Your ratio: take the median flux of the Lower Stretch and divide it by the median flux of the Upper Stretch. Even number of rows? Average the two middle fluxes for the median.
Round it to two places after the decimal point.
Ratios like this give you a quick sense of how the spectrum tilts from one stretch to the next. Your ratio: 1.04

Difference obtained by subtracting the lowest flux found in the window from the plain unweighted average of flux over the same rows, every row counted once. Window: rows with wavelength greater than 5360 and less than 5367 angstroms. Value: 0.32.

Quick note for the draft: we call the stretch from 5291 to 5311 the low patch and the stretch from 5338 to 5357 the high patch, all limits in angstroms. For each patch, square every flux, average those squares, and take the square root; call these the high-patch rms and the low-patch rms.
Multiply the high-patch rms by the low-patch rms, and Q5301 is 175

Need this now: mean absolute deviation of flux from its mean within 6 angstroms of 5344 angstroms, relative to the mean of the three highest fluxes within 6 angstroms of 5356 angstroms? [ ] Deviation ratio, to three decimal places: 0.027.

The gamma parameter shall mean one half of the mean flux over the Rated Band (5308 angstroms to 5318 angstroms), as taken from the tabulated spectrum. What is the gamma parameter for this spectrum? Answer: 6.8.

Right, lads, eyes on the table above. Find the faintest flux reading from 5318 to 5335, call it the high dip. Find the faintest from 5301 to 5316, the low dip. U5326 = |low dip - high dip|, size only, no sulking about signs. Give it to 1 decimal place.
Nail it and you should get 2.0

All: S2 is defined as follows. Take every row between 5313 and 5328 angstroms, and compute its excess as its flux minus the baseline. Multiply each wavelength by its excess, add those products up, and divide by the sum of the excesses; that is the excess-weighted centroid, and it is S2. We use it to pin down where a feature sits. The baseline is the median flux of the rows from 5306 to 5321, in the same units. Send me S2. 5323.2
